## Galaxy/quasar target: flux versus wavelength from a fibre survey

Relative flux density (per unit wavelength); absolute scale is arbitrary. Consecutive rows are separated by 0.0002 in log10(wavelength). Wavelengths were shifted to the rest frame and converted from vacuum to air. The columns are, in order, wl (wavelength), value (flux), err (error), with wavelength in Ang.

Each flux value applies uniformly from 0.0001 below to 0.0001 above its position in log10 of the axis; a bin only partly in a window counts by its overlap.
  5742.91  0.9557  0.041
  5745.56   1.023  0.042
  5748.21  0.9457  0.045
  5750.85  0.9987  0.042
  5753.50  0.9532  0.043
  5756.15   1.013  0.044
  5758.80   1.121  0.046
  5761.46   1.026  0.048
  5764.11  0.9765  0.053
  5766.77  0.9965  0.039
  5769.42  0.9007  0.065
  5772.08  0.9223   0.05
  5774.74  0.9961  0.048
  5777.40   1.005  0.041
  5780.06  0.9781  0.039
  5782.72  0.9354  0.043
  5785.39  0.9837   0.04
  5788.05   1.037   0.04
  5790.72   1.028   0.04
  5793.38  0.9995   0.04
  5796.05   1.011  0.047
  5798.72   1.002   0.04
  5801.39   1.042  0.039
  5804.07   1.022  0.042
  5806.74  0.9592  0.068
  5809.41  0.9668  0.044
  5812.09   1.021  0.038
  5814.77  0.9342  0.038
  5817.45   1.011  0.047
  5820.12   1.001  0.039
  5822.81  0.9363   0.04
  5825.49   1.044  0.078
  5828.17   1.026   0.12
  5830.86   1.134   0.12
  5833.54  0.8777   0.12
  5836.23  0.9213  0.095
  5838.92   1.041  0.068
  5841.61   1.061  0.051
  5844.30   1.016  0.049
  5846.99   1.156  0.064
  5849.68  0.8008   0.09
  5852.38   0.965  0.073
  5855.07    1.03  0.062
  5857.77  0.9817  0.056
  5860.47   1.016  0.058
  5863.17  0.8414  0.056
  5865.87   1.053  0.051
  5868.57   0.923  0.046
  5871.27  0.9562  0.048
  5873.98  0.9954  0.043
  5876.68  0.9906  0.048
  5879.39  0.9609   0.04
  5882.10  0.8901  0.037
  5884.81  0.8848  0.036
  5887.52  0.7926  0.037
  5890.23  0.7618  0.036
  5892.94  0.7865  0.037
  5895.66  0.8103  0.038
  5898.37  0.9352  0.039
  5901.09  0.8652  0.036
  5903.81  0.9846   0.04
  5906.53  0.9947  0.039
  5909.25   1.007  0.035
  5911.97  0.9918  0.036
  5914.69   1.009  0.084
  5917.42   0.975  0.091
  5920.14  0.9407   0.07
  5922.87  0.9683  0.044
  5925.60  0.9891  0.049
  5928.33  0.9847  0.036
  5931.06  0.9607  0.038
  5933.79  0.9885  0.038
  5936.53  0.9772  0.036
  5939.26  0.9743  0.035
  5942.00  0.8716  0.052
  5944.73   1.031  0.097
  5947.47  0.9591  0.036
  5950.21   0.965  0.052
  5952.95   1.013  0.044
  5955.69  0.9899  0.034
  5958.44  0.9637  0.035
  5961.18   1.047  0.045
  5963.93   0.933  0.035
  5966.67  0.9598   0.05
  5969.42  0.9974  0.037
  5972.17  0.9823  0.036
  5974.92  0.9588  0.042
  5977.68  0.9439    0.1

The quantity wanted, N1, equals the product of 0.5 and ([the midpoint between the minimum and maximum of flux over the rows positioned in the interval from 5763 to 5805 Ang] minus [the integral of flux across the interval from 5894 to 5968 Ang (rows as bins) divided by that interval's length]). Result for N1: 0.003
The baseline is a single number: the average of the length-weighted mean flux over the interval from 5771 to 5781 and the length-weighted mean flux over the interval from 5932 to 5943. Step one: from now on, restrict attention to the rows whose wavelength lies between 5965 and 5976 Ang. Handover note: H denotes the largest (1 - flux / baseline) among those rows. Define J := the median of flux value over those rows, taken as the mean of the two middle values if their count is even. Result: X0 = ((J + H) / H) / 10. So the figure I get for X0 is 13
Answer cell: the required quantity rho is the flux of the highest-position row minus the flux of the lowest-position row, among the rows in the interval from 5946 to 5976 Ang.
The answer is 0.00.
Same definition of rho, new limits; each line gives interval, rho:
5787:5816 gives -0.10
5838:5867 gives 0.01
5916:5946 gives 0.06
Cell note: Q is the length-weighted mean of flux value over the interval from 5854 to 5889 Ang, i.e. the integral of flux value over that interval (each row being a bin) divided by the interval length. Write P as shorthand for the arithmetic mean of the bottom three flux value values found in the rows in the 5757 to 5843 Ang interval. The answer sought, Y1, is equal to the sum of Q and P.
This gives 1.85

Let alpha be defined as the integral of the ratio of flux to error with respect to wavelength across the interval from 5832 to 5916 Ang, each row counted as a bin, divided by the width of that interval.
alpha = 19.7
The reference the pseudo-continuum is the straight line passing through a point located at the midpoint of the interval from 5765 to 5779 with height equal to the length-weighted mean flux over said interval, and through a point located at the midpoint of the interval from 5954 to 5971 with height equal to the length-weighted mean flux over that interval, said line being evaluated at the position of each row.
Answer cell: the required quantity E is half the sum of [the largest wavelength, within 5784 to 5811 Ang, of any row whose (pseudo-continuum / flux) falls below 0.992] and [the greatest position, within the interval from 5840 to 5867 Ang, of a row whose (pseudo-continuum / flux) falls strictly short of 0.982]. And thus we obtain 5835.0 Ang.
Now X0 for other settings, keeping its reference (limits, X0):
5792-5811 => 14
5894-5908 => 1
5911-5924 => 4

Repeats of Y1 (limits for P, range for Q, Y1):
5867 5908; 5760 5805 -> 1.77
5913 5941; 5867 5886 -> 1.90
